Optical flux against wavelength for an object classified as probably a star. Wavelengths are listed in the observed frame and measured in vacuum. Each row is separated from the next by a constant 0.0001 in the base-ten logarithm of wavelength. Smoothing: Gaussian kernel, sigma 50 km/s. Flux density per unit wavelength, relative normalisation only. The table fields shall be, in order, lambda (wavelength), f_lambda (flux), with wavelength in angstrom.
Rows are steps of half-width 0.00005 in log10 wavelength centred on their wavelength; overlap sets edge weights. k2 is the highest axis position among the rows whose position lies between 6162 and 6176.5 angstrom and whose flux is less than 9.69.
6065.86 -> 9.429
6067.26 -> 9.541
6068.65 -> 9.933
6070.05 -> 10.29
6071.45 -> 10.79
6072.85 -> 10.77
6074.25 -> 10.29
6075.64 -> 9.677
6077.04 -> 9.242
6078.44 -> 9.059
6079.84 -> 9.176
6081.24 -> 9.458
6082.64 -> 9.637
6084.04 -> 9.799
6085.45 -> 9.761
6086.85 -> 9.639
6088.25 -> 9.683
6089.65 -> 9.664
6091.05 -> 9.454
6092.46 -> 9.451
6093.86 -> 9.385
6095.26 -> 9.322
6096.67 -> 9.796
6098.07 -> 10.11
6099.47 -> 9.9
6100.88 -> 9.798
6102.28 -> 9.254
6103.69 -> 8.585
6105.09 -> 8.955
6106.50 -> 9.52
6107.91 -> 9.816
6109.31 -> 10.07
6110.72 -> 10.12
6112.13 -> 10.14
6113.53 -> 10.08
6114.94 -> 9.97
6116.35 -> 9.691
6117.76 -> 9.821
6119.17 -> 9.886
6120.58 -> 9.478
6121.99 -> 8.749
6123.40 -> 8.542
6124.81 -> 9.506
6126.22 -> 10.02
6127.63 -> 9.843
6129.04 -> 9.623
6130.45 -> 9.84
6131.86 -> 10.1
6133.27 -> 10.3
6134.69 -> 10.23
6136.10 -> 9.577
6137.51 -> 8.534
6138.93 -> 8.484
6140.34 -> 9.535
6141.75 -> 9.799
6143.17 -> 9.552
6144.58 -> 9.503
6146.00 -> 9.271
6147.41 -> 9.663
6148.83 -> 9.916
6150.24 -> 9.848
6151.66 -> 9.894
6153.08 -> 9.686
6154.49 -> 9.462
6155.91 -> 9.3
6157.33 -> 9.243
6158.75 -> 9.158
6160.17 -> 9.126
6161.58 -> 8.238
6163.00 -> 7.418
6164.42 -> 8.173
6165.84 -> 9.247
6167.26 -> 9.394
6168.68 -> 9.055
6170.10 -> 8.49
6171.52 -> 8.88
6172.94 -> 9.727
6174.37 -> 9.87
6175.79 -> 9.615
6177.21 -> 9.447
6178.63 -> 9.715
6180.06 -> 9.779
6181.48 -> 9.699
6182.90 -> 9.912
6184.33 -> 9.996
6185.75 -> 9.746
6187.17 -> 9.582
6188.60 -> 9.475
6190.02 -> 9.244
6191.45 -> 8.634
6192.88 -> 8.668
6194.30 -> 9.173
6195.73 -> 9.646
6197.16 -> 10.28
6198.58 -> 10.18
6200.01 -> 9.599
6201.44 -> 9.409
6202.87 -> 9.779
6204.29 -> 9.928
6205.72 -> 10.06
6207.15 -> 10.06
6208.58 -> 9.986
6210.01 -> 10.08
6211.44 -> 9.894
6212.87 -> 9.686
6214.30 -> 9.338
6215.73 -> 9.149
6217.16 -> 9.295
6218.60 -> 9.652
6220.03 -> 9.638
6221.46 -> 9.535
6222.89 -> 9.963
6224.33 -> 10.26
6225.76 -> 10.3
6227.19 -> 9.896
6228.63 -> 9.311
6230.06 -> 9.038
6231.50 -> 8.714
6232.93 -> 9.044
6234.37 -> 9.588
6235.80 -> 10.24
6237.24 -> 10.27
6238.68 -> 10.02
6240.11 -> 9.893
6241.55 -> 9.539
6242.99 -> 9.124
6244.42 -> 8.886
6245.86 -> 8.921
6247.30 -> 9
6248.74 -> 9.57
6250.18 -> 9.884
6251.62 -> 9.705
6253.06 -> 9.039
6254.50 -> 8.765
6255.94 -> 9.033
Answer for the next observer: 6175.79 angstrom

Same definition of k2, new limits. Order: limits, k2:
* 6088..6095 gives 6093.86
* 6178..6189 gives 6188.60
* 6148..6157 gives 6155.91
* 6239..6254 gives 6253.06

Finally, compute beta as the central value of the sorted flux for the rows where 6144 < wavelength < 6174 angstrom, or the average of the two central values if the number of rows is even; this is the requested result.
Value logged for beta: 9.27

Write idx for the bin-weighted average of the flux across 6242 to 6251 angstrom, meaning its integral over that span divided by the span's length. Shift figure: 9.2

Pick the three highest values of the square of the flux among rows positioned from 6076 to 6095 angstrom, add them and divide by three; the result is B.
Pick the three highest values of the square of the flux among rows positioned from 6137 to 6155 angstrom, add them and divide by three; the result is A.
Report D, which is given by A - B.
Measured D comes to 3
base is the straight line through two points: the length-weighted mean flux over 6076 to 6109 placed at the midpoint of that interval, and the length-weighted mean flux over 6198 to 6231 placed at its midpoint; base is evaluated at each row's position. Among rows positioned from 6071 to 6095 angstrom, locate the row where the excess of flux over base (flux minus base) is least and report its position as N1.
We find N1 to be 6078.44 angstrom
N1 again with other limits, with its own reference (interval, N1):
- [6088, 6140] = 6138.93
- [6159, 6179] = 6163.00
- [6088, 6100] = 6095.26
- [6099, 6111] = 6103.69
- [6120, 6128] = 6123.40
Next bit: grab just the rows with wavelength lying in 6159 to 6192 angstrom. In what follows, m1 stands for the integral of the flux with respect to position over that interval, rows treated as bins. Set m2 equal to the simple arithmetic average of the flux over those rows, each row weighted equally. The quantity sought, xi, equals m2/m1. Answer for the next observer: 0.03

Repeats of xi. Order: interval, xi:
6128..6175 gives 0.02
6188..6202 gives 0.07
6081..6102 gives 0.05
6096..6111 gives 0.07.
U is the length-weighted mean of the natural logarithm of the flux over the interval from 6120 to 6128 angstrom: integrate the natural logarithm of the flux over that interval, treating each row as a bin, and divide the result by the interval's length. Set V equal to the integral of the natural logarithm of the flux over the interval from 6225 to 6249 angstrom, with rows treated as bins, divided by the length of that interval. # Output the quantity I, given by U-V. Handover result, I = -0.017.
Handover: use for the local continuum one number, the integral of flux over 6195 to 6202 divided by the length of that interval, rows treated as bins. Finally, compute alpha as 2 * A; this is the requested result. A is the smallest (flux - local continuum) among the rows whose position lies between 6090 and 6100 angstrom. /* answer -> -1.0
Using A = -0.50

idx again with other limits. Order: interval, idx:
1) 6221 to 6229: 9.9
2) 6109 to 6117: 10.0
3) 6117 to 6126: 9.4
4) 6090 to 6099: 9.6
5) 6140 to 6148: 9.6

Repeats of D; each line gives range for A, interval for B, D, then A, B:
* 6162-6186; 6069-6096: -14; 99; 113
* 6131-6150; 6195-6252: -1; 104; 106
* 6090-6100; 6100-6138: -6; 99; 105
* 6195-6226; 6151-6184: 8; 106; 98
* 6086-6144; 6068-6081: -8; 105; 113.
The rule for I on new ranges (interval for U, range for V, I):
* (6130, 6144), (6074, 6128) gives -0.001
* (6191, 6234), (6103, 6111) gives 0.014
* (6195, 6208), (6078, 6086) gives 0.043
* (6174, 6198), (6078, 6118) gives -0.007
